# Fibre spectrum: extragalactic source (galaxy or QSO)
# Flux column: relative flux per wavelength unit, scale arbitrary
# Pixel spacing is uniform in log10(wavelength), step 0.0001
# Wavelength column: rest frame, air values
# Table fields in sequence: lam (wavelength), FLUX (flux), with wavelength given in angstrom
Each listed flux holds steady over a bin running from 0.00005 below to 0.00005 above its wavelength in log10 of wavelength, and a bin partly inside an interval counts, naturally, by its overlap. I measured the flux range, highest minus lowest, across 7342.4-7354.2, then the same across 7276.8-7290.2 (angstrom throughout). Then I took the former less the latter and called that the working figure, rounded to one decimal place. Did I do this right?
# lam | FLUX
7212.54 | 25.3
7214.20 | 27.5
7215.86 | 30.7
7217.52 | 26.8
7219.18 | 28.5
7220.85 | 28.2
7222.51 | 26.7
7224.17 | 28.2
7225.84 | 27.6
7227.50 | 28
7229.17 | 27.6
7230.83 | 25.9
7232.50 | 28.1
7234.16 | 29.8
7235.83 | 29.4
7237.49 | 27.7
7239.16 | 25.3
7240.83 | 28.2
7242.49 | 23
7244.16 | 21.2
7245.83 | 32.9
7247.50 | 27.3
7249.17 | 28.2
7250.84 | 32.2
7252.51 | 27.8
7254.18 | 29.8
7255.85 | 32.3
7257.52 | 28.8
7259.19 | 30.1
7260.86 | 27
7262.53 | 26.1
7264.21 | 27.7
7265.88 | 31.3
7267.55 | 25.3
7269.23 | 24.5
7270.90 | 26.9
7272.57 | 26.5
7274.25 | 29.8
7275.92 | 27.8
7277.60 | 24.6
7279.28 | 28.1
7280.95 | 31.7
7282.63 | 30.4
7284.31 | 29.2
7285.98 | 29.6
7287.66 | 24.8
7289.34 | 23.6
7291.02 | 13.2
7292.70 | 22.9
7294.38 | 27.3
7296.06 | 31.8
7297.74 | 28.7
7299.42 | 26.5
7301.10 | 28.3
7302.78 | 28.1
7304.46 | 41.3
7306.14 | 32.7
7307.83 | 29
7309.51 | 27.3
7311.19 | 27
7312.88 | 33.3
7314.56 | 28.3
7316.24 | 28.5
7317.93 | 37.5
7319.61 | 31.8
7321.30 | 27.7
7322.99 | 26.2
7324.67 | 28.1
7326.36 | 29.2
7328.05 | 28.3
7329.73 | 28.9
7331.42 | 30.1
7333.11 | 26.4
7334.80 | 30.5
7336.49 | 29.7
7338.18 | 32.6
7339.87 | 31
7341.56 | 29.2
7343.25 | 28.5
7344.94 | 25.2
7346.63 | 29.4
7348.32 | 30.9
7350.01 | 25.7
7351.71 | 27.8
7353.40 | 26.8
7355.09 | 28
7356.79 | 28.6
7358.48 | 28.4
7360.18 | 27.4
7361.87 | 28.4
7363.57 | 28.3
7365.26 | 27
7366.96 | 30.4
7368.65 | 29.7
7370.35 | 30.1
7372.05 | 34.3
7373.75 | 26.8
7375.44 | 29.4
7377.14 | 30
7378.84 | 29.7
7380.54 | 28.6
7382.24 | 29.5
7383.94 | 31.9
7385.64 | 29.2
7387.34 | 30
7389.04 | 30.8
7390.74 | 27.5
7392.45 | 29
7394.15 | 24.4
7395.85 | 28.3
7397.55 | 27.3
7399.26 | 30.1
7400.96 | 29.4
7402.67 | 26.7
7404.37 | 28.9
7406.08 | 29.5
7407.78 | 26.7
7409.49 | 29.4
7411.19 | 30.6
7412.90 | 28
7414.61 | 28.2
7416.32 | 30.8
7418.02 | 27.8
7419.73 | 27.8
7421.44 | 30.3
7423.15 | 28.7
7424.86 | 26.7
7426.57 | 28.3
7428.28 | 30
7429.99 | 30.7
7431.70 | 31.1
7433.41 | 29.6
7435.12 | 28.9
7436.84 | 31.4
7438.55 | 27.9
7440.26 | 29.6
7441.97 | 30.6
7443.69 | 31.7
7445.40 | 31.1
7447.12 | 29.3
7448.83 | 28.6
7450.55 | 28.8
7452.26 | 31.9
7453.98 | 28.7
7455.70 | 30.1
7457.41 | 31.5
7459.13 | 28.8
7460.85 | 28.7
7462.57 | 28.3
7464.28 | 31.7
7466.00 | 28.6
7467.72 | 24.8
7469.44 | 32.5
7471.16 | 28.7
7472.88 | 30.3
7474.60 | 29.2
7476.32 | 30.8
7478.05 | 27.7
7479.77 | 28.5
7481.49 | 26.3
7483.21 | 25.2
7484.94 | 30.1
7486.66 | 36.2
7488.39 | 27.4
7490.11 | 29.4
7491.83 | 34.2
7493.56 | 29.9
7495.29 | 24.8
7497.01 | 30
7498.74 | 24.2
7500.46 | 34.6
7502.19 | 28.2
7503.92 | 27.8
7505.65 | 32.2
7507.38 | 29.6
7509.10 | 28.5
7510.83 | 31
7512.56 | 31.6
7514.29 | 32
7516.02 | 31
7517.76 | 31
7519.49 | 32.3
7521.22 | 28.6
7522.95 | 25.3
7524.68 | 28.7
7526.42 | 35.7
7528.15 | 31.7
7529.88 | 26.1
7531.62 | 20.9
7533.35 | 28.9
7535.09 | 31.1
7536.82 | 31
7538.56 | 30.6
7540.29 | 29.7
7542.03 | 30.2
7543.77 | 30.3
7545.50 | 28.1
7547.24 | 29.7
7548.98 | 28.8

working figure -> -2.4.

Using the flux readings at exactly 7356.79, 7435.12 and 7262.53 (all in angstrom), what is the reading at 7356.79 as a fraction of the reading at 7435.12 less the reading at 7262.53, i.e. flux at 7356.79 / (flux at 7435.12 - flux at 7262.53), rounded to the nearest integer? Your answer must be 10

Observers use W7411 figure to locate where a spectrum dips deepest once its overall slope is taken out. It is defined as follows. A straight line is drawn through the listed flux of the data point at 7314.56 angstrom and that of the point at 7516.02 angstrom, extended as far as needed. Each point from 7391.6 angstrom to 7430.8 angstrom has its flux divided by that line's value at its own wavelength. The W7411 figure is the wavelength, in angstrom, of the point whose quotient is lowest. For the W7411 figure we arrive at 7394.15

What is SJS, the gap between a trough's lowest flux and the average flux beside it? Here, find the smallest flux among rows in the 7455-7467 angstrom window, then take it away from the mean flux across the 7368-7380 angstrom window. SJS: 1.7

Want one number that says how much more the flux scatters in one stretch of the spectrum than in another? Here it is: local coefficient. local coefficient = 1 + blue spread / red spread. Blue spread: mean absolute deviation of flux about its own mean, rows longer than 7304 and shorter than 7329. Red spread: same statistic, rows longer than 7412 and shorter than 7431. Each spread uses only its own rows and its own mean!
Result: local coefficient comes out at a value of 3.8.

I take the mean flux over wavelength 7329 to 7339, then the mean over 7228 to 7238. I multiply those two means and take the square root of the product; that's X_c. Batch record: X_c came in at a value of 28.9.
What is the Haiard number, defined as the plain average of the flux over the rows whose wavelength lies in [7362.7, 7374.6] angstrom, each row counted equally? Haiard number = 29.5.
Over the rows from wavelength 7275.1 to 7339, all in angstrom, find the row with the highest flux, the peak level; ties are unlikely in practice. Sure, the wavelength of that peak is 7304.46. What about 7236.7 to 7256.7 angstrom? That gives 7245.83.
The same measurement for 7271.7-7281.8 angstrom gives 7280.95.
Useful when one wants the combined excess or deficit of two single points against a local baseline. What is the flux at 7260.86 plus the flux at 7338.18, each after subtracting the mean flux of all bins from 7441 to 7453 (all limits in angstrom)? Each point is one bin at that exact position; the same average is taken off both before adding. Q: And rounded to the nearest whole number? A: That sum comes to -1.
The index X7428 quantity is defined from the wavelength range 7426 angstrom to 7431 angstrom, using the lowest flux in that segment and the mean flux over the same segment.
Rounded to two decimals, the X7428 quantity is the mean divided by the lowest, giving 1.05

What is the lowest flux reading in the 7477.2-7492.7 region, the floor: 25.2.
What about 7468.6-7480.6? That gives 27.7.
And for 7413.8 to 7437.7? 26.7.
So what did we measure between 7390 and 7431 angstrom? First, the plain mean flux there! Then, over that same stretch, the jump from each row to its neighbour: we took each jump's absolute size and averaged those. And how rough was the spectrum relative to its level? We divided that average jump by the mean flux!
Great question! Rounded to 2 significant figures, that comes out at 0.069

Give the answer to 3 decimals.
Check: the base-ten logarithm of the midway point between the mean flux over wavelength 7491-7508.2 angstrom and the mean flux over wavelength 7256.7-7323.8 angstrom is 1.461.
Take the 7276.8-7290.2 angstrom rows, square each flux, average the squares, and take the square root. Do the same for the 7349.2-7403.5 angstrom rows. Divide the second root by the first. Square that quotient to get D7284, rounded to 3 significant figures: 1.07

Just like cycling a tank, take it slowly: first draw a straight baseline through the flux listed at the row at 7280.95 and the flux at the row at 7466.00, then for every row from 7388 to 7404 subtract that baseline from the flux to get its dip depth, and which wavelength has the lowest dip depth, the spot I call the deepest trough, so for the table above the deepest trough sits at 7394.15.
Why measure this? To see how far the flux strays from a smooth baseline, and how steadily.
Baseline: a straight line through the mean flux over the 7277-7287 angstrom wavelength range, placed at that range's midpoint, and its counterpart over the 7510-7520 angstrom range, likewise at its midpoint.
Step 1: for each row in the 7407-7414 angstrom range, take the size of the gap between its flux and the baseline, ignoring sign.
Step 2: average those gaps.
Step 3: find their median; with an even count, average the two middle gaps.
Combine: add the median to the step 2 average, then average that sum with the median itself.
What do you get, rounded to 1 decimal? 2.5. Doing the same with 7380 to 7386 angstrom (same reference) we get 1.7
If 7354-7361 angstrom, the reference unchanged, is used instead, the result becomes 2.4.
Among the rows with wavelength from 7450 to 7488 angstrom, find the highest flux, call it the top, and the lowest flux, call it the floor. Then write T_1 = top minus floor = 11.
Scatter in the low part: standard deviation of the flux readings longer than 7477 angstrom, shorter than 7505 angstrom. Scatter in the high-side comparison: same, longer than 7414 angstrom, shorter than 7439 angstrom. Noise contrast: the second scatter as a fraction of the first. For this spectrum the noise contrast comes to 0.41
